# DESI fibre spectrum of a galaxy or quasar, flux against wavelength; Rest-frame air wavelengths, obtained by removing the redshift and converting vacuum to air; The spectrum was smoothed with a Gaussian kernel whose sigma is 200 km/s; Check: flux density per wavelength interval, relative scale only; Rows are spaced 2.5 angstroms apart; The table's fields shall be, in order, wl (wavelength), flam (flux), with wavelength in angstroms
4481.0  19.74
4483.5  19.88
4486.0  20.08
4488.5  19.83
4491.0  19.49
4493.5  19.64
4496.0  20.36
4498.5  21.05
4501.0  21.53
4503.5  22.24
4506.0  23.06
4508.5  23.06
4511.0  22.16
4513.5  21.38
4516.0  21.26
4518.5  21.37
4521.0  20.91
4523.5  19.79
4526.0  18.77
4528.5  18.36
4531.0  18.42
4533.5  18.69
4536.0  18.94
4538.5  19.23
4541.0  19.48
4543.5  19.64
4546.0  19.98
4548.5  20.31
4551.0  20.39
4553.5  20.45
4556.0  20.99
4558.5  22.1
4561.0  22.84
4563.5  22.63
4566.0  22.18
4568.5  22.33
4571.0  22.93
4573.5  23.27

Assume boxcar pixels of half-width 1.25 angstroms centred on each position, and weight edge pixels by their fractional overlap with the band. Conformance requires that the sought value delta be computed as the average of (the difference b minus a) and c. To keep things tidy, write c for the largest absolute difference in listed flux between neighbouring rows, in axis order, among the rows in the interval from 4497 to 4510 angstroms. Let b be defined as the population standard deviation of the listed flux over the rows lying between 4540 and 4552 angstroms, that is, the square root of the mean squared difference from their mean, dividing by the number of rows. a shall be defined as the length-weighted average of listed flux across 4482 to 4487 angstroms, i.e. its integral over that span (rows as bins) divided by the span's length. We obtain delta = -9.39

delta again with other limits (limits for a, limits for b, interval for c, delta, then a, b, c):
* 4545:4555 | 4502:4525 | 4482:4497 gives -9.30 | 20.3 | 0.99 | 0.7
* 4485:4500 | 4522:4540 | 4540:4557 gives -9.55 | 20.1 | 0.46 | 0.5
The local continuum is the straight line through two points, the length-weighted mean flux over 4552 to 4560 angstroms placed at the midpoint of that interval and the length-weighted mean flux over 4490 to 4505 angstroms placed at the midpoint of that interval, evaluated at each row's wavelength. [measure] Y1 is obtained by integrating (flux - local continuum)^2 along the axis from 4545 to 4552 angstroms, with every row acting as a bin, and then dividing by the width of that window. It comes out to 0.9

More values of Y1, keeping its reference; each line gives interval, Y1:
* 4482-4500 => 0.7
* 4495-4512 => 2.1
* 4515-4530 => 2.4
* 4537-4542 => 3.1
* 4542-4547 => 1.8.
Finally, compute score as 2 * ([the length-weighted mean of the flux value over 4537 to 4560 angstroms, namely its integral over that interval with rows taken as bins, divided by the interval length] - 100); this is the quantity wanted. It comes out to -159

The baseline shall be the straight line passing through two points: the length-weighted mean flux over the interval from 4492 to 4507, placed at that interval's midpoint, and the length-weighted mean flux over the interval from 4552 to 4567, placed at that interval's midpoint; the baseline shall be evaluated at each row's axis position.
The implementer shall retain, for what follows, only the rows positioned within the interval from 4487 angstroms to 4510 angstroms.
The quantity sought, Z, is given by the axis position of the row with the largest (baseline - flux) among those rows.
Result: 4491.0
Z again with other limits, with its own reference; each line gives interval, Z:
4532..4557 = 4533.5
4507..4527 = 4526.0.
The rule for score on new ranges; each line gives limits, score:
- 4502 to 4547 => -159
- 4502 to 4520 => -156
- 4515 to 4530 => -160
